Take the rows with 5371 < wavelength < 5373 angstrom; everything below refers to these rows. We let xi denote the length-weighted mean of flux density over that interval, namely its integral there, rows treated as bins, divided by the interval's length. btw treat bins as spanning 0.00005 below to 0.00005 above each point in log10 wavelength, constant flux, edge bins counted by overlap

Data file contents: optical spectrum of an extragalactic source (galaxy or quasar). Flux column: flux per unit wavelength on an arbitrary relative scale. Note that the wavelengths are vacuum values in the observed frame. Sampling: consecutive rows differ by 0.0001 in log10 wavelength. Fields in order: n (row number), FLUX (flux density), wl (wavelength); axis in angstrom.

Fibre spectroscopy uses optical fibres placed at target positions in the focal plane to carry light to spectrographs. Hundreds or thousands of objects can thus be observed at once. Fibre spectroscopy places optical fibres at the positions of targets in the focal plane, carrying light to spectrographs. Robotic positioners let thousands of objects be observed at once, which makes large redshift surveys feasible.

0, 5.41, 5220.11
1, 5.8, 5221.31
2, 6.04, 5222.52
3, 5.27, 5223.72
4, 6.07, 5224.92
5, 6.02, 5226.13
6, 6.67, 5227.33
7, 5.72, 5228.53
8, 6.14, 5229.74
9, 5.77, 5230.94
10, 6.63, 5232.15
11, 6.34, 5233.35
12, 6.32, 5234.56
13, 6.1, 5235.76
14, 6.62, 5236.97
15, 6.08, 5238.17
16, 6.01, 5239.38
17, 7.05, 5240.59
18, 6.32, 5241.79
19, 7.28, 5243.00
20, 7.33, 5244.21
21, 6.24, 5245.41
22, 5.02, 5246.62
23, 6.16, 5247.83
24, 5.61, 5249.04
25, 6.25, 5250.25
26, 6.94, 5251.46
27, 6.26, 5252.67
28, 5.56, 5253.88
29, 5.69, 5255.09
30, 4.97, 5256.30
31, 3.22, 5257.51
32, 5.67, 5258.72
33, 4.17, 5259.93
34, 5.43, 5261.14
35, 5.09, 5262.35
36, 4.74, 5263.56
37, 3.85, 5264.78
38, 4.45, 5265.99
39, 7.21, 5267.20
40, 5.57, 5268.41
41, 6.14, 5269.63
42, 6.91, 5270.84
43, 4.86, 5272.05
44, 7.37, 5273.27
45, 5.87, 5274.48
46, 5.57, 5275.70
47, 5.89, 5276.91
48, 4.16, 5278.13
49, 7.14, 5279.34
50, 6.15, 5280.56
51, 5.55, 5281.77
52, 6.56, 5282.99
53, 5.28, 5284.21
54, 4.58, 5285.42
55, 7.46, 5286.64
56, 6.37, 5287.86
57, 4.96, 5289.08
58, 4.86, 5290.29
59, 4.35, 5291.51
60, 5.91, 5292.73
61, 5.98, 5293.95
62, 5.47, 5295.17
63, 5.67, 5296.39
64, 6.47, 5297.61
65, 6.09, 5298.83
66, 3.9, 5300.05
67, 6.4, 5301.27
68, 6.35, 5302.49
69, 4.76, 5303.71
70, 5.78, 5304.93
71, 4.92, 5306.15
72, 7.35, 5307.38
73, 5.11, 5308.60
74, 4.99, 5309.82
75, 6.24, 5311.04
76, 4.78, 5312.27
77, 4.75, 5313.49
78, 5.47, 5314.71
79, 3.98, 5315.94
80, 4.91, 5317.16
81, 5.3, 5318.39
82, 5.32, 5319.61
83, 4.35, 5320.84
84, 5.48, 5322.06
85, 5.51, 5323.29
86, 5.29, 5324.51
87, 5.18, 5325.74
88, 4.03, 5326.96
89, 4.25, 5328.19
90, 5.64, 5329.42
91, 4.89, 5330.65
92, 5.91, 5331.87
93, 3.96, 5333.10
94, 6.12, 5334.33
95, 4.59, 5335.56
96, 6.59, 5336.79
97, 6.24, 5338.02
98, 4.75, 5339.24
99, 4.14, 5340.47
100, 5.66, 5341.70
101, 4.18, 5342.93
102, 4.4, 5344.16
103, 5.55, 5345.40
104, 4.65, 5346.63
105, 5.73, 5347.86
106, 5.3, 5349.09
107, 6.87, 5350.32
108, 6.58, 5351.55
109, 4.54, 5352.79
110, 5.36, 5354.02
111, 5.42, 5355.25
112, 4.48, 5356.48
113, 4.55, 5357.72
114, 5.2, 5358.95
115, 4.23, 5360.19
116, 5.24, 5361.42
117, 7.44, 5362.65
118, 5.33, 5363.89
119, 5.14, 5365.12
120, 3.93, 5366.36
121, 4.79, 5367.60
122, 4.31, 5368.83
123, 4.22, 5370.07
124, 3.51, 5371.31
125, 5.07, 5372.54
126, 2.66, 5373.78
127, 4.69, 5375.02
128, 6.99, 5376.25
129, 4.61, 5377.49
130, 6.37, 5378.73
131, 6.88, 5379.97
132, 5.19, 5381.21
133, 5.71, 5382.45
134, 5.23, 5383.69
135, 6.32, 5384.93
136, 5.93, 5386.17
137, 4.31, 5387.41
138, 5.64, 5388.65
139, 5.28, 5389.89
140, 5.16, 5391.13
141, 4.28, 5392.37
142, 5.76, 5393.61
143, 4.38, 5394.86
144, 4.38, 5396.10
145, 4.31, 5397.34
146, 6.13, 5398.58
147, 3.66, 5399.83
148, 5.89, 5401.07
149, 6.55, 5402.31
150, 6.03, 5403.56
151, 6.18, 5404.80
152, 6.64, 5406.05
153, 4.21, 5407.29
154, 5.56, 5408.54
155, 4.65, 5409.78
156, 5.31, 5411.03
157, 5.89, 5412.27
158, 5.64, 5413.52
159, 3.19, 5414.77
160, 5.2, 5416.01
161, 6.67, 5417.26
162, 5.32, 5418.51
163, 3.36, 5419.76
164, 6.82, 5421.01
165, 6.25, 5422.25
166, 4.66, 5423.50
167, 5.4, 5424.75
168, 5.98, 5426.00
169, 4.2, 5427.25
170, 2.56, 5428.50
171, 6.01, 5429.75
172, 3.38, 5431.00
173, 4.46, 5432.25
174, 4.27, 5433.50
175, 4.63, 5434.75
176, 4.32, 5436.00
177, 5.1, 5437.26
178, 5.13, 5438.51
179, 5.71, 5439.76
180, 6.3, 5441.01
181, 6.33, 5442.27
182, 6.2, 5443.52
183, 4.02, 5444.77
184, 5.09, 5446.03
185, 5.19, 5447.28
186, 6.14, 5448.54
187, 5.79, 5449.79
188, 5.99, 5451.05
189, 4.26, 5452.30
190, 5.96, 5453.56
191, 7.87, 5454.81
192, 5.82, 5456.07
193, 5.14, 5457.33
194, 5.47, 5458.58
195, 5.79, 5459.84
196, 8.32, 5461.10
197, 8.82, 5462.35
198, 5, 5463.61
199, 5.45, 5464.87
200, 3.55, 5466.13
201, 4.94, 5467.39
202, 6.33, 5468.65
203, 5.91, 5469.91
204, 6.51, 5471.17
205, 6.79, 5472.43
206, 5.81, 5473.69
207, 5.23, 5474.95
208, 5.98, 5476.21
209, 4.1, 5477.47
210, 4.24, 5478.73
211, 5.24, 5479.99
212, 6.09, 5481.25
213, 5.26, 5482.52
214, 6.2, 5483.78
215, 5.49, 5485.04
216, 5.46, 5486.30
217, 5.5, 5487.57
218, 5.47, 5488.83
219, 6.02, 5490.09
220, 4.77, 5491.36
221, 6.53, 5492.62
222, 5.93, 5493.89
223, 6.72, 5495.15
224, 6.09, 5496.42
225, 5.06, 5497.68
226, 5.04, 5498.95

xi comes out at 4.36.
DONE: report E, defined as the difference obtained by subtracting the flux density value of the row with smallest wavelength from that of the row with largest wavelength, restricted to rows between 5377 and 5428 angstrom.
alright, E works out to -0.4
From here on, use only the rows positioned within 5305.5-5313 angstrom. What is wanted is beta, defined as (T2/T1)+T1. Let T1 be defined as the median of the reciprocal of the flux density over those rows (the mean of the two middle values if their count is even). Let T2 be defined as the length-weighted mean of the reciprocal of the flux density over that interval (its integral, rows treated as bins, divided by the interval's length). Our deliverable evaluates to 1.13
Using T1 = 0.198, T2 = 0.184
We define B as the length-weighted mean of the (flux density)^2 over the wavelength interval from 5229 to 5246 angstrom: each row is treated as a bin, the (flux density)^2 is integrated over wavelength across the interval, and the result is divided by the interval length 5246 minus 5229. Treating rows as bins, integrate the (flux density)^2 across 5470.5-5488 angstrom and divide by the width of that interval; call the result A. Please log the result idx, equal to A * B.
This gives 1314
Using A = 32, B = 42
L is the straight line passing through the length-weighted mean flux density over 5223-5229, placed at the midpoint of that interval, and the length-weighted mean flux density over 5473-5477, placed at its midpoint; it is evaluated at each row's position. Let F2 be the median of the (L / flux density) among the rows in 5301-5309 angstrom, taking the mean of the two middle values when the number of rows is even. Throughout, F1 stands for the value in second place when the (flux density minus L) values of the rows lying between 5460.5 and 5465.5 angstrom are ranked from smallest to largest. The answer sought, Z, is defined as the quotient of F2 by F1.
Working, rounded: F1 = -0.2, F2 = 1.01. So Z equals -5.2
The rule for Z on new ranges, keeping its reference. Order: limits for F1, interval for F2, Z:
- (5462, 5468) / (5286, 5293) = -1.6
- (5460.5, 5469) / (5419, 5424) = -1.5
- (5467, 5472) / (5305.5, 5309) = 4.2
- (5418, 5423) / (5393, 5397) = -3.4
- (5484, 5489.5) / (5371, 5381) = -8.3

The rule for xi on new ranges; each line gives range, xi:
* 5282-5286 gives 5.49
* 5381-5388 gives 5.47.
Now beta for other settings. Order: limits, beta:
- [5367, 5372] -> 1.26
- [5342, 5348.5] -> 1.17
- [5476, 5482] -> 1.25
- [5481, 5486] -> 1.19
